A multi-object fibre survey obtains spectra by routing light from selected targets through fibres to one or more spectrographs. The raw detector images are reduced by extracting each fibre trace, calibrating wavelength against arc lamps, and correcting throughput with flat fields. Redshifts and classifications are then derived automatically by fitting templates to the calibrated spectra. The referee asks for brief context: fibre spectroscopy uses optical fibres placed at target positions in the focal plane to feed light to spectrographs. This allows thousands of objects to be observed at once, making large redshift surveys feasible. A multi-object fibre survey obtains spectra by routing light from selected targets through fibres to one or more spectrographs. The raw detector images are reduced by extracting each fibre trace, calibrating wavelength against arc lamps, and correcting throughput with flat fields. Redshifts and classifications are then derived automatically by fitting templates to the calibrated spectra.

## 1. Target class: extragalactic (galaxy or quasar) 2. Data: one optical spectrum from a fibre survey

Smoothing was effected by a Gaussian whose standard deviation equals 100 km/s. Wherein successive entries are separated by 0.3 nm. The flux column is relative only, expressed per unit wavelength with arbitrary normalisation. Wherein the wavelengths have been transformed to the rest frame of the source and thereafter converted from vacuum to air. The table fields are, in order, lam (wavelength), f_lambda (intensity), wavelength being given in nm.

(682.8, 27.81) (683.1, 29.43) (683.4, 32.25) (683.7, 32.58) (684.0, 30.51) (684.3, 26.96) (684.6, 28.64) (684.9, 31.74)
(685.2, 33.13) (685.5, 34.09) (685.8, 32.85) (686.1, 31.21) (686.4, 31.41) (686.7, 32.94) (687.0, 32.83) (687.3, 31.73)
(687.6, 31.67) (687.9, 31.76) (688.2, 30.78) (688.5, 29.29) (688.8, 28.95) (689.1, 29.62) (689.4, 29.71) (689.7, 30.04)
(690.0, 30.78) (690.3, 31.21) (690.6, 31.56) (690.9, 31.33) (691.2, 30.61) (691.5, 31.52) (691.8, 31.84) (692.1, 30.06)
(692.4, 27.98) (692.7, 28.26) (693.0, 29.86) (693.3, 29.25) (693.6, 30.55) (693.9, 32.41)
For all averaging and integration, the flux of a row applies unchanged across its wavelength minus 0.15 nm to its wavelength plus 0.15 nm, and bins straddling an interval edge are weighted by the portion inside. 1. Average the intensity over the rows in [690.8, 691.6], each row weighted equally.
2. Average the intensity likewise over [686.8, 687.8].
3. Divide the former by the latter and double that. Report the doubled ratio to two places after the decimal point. 1.94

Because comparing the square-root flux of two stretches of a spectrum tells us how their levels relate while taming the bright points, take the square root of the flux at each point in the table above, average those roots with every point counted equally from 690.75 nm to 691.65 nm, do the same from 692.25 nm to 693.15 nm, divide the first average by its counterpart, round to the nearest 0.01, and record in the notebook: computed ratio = 1.04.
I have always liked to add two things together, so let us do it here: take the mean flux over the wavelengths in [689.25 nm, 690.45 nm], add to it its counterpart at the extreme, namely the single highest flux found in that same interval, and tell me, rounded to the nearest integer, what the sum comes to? 62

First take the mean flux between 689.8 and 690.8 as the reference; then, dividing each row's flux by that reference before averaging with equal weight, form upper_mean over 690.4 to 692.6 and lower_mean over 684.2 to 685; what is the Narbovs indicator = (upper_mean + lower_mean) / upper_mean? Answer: 1.95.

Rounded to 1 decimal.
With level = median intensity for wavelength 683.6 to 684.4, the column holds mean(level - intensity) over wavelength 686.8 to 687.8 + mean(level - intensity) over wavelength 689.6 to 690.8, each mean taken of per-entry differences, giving -2.0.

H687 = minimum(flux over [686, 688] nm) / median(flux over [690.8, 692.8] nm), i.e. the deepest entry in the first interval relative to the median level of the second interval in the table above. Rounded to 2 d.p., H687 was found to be 1.02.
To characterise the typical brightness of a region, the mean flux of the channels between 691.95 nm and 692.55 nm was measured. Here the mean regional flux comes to 29.0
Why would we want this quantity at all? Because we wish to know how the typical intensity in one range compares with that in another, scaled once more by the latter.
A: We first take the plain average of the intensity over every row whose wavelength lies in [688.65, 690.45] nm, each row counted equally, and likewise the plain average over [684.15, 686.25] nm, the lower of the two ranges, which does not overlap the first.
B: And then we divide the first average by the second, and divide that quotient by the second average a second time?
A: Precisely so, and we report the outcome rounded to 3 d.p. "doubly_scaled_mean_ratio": 0.031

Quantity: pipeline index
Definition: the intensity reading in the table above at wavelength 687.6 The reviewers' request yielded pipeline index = 31.67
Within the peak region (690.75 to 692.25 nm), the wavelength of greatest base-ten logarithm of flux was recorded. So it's 691.8 nm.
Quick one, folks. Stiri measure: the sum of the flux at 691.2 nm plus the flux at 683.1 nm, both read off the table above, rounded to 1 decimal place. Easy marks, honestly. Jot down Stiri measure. 60.0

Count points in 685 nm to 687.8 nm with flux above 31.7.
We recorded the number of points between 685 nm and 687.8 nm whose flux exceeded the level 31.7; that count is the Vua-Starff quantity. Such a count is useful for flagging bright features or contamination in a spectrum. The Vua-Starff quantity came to 6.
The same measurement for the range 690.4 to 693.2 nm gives 1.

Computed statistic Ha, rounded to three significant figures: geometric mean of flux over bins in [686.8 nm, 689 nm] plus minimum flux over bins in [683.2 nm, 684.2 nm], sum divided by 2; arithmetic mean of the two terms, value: 30.7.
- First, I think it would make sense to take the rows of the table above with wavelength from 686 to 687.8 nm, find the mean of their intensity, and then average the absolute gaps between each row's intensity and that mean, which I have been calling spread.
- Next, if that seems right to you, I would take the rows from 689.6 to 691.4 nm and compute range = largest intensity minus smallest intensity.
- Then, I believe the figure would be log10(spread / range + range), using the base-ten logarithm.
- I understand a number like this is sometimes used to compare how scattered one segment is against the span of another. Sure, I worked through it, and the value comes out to 0.28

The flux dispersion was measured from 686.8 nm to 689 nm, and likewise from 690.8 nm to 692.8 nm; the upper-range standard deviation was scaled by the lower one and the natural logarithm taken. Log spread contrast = 0.1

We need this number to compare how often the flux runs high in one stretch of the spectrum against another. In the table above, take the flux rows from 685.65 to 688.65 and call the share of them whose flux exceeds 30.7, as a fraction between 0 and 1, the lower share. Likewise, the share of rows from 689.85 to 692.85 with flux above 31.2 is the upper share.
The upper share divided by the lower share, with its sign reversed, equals -0.56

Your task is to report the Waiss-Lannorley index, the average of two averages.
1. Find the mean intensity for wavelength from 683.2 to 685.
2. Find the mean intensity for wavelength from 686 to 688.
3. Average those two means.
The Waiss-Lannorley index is 31.2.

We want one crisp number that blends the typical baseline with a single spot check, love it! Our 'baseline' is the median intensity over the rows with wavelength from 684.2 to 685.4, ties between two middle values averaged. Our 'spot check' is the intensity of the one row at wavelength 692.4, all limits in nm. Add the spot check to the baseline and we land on 58.2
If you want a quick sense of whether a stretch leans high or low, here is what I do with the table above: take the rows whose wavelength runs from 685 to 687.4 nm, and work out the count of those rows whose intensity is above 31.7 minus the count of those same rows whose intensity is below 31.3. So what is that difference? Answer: 5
